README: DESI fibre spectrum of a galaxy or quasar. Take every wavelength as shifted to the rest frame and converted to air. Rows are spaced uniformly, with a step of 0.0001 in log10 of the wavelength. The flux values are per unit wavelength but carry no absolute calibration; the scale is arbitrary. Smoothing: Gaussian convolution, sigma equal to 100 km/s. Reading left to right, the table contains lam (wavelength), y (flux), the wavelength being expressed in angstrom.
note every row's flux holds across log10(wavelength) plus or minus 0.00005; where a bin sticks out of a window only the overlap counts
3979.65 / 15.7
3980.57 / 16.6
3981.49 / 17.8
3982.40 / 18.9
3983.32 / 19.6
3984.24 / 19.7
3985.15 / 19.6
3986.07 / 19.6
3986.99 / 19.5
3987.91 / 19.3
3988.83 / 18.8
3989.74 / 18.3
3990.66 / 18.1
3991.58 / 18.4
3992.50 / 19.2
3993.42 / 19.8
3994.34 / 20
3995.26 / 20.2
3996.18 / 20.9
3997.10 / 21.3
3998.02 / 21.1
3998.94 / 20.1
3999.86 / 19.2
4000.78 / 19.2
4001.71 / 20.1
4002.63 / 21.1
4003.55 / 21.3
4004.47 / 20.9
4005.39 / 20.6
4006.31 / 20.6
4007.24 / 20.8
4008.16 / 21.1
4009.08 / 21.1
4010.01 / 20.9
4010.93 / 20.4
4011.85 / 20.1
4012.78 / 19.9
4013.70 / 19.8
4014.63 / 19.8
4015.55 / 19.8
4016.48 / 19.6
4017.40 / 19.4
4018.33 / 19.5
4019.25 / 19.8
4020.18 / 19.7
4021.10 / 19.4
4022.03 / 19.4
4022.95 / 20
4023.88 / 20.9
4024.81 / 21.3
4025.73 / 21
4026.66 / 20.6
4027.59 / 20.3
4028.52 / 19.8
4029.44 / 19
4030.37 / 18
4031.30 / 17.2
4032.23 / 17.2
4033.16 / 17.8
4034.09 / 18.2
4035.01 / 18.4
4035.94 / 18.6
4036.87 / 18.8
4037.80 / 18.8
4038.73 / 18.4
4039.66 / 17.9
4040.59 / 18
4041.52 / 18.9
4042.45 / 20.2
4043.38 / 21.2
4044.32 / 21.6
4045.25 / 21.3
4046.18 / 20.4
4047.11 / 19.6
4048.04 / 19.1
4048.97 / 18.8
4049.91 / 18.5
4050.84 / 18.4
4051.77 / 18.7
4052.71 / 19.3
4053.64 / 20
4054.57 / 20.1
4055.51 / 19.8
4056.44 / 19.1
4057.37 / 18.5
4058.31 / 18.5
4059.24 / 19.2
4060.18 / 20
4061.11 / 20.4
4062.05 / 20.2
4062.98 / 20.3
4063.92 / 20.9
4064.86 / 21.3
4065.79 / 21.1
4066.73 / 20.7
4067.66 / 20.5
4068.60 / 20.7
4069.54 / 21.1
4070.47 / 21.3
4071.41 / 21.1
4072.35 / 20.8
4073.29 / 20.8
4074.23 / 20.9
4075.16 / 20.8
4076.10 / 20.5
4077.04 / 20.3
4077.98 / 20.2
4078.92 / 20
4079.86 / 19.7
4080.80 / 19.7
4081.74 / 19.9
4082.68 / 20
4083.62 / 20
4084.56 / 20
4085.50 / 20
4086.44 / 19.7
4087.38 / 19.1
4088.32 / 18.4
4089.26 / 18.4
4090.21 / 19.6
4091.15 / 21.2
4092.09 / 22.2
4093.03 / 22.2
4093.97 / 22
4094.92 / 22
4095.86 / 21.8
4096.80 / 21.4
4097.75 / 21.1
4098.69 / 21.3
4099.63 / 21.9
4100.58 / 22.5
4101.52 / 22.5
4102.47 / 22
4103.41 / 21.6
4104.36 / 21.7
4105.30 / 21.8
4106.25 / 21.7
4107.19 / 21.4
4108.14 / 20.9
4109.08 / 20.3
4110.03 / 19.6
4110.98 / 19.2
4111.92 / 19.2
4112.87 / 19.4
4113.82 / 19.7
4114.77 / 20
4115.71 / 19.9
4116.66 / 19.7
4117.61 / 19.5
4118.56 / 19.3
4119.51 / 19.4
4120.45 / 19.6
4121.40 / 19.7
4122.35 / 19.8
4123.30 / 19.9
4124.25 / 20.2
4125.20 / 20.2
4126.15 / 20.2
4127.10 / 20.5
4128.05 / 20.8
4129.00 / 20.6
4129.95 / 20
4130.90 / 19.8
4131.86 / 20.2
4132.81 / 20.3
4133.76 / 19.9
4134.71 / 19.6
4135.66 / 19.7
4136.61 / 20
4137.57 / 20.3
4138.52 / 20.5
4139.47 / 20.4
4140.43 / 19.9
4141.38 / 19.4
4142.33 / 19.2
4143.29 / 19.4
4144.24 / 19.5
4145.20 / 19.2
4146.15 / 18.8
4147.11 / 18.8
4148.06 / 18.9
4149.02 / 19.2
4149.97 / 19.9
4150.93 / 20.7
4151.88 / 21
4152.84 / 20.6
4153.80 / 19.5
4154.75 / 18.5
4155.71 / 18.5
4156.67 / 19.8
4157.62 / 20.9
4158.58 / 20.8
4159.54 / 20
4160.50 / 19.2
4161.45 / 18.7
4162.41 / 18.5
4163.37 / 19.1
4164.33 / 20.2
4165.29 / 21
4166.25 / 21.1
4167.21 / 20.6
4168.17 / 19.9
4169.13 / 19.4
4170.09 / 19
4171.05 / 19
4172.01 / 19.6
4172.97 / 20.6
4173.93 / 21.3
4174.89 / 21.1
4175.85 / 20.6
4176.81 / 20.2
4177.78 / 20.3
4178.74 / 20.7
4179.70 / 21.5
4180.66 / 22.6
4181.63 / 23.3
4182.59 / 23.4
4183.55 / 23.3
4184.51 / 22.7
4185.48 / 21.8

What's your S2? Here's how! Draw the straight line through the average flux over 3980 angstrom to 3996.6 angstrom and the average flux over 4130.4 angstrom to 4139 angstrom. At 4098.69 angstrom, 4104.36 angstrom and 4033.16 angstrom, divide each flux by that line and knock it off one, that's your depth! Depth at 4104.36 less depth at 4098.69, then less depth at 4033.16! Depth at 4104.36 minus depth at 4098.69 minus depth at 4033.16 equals -0.10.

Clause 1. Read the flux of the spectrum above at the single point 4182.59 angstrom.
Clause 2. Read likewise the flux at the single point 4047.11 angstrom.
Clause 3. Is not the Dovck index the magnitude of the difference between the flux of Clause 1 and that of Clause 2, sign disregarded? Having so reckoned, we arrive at 3.8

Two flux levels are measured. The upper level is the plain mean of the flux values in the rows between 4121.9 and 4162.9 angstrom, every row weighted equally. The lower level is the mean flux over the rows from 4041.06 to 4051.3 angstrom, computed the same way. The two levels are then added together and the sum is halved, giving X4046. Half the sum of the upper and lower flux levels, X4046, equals 19.8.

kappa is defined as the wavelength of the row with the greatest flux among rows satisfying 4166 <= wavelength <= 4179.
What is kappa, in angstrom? 4173.93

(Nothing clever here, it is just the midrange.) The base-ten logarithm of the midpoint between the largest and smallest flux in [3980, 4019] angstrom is 1.28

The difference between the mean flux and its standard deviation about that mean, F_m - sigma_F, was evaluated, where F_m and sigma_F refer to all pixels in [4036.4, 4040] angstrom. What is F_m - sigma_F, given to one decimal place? 18.1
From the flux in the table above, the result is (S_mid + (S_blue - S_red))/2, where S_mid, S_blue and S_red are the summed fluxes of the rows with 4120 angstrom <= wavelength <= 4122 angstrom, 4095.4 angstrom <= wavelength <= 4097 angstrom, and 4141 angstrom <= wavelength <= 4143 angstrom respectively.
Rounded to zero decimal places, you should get 22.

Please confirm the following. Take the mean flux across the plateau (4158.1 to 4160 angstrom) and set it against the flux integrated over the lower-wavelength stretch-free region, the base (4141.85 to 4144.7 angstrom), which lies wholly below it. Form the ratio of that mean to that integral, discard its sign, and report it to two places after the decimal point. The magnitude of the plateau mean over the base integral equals 0.37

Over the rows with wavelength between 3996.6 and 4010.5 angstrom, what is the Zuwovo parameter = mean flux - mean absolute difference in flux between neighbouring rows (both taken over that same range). 20.2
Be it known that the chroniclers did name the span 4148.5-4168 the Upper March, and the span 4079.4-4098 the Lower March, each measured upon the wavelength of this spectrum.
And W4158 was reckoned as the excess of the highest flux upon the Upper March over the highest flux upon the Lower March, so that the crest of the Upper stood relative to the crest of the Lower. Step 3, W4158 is -1.1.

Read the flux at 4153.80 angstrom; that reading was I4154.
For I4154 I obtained 19.5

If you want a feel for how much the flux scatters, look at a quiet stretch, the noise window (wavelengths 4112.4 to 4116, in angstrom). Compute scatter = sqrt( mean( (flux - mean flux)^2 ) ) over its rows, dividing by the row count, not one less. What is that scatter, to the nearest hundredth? 0.23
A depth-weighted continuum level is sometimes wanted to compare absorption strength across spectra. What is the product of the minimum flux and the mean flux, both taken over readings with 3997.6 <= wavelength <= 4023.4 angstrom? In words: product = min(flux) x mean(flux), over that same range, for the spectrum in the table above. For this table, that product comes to 387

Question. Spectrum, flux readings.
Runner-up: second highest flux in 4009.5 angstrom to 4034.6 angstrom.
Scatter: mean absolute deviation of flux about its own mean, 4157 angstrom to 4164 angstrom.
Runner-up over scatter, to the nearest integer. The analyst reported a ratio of 25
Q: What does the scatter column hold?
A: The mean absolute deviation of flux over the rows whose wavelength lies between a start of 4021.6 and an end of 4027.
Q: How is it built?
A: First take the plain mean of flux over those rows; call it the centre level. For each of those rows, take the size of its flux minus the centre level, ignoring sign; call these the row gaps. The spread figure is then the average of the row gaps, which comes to 0.6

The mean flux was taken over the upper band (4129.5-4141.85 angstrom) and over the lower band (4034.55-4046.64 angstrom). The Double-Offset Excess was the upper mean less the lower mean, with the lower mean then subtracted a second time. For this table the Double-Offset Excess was -18.8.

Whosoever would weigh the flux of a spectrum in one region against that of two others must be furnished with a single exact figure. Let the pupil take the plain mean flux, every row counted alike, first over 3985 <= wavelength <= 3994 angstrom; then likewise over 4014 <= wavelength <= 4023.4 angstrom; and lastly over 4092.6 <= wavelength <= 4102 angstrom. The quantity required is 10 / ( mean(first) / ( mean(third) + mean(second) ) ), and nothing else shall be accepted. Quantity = 21.8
